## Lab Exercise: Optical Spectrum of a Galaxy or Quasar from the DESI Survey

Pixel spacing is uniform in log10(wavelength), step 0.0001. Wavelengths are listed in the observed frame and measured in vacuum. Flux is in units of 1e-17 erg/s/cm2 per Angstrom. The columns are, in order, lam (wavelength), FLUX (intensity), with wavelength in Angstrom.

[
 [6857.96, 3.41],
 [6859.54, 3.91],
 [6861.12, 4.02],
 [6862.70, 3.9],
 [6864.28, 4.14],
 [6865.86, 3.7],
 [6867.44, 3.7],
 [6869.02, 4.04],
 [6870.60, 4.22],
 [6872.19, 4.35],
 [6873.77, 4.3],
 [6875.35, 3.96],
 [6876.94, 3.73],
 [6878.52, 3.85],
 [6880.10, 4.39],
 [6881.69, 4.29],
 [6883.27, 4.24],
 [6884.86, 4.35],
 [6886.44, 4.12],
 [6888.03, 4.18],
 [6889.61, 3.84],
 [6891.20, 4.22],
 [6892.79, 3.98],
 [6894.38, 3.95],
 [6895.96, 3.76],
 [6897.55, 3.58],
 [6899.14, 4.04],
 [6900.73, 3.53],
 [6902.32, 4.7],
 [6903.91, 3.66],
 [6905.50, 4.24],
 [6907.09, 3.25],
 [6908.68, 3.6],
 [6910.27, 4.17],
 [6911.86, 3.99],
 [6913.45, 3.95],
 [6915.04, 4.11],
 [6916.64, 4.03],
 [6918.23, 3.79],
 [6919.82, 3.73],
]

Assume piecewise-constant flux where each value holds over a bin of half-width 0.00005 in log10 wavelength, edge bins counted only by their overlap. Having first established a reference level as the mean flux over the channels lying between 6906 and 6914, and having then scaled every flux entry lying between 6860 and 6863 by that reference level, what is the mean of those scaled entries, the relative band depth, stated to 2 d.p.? 1.04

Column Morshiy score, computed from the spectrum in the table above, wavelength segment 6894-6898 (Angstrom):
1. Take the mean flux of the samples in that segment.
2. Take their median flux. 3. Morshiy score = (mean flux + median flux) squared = 57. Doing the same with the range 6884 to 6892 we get 69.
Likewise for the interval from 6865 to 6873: 65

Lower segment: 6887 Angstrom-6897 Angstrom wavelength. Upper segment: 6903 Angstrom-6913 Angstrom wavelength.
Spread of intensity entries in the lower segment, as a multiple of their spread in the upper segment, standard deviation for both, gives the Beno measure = 0.48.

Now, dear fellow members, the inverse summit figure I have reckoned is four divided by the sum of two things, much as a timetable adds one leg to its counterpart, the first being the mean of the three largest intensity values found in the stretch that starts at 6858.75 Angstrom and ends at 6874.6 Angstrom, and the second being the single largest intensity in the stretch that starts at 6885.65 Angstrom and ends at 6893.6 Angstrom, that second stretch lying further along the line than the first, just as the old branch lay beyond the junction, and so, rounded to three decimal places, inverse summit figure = 0.470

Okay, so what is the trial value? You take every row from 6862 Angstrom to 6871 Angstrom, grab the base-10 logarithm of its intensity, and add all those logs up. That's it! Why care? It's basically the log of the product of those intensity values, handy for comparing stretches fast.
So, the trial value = 3.58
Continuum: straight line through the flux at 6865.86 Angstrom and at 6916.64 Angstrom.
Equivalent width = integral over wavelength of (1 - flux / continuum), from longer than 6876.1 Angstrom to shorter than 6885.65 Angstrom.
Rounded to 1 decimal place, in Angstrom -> -0.9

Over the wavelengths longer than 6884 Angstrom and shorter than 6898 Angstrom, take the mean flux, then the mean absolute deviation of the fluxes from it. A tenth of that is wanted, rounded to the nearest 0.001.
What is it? 0.020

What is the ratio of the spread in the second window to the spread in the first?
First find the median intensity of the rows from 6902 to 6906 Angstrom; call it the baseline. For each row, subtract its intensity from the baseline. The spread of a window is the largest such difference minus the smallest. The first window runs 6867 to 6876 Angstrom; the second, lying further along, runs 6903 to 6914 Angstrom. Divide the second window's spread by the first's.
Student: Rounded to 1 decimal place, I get 1.5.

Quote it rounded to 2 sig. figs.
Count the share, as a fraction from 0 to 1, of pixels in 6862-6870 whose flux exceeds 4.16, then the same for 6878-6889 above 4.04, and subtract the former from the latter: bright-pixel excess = 0.86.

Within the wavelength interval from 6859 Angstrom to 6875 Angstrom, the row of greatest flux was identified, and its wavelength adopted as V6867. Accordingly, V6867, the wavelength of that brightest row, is 6872.19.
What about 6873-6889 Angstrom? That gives 6880.10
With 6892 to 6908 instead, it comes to 6902.32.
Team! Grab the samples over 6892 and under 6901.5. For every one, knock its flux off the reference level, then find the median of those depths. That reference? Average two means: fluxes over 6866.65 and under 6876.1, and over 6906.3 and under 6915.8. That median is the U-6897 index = 0.12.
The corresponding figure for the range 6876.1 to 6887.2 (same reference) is -0.27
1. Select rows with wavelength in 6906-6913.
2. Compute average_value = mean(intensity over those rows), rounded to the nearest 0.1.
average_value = 3.8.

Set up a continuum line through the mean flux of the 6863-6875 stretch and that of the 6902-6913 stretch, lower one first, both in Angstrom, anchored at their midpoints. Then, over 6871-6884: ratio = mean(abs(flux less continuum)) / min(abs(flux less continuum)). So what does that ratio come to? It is 3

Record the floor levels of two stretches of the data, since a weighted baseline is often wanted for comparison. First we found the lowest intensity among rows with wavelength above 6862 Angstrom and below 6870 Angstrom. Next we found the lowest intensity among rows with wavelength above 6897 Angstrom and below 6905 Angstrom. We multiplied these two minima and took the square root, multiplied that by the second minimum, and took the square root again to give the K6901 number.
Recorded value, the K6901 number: 3.57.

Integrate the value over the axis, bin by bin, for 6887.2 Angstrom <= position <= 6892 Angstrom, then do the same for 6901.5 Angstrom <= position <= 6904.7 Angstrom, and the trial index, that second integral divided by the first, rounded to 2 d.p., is 0.68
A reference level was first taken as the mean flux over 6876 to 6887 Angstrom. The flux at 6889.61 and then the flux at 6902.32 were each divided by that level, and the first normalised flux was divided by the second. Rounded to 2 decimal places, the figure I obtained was 0.82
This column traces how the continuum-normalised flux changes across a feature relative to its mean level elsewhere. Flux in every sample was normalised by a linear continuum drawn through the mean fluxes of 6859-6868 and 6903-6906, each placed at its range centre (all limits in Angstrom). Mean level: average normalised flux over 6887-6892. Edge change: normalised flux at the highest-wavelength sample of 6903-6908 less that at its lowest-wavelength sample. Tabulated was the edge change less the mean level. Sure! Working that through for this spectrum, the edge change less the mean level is -1.14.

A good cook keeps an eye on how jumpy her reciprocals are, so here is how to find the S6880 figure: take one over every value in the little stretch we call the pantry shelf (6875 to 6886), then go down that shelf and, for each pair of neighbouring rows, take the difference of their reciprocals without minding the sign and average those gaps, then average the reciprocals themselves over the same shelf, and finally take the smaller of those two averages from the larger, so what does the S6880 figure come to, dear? 0.232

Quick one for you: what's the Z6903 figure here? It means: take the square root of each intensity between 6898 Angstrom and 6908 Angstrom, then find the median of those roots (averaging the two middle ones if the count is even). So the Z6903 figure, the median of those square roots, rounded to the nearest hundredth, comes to 1.96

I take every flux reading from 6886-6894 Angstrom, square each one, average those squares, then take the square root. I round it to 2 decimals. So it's 4.07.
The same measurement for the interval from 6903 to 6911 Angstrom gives 3.80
